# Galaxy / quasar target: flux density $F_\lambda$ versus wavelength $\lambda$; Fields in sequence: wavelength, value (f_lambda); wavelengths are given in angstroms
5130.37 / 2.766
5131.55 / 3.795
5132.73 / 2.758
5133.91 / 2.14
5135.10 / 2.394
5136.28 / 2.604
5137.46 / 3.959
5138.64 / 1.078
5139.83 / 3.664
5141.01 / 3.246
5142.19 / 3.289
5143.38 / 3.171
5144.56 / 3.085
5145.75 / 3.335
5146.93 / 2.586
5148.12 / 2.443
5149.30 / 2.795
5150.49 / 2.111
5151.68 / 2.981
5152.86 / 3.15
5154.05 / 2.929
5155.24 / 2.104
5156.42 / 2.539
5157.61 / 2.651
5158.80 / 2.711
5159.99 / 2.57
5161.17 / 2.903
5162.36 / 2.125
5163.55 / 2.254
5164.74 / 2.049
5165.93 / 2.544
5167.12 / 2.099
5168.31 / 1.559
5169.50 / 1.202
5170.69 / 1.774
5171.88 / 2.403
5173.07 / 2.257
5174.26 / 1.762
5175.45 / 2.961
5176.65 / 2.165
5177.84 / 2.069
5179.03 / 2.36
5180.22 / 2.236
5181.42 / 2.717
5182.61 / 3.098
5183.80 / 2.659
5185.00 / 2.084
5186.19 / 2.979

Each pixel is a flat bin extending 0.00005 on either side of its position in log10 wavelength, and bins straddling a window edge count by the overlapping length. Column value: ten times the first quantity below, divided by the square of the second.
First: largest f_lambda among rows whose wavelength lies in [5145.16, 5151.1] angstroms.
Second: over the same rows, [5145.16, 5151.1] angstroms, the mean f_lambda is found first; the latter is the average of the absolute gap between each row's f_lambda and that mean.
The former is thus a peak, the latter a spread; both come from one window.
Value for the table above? 308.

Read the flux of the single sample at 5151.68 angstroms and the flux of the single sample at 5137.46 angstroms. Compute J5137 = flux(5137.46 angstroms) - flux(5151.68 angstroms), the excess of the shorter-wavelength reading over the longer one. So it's 1.0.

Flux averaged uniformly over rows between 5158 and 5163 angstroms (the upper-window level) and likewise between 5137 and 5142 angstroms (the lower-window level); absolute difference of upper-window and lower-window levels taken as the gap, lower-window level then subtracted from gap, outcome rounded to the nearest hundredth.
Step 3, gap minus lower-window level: -2.58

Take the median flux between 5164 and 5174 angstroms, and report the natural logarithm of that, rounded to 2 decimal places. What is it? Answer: 0.73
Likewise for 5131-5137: 0.96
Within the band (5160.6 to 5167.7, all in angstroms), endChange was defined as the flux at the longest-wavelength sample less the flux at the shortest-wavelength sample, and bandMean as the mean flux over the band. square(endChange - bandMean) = 10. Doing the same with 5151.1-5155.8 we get 13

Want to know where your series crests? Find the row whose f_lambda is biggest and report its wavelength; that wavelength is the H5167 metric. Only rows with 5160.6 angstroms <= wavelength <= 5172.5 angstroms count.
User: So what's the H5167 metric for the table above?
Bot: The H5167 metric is 5161.17 angstroms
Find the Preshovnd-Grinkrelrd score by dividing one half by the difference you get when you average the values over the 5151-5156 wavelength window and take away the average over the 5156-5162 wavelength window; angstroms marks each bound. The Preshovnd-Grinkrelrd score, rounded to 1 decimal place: 4.3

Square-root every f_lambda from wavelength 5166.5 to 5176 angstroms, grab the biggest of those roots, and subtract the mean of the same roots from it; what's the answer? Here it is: 0.32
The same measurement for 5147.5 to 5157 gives 0.16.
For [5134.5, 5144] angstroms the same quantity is 0.30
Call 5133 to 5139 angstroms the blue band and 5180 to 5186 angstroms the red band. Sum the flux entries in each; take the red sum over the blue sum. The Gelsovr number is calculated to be 1.05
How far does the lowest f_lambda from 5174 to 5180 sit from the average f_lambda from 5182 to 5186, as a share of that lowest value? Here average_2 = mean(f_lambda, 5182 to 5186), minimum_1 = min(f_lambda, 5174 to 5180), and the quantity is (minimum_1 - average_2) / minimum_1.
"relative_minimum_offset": -0.5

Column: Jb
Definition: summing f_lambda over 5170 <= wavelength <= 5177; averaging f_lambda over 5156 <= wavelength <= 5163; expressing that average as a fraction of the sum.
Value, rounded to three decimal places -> 0.194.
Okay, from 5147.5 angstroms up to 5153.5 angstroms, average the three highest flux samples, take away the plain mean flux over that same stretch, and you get 0.28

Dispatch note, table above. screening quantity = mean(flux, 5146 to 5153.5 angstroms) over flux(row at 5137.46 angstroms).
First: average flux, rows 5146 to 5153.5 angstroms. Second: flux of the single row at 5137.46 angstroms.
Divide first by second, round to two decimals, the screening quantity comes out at 0.68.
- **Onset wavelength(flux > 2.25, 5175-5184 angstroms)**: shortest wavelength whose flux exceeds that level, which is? 5175.45 angstroms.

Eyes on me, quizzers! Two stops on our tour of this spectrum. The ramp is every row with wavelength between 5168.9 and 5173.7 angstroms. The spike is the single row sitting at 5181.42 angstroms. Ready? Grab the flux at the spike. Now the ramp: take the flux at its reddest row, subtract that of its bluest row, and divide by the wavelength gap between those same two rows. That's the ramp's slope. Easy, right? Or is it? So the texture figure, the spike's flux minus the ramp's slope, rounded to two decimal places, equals 2.42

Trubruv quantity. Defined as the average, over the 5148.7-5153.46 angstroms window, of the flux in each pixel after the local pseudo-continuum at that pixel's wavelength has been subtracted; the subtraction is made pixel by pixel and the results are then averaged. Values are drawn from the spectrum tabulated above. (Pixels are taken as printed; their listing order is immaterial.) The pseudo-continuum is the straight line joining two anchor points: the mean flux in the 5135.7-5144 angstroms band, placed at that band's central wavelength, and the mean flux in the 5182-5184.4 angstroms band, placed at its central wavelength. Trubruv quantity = -0.21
